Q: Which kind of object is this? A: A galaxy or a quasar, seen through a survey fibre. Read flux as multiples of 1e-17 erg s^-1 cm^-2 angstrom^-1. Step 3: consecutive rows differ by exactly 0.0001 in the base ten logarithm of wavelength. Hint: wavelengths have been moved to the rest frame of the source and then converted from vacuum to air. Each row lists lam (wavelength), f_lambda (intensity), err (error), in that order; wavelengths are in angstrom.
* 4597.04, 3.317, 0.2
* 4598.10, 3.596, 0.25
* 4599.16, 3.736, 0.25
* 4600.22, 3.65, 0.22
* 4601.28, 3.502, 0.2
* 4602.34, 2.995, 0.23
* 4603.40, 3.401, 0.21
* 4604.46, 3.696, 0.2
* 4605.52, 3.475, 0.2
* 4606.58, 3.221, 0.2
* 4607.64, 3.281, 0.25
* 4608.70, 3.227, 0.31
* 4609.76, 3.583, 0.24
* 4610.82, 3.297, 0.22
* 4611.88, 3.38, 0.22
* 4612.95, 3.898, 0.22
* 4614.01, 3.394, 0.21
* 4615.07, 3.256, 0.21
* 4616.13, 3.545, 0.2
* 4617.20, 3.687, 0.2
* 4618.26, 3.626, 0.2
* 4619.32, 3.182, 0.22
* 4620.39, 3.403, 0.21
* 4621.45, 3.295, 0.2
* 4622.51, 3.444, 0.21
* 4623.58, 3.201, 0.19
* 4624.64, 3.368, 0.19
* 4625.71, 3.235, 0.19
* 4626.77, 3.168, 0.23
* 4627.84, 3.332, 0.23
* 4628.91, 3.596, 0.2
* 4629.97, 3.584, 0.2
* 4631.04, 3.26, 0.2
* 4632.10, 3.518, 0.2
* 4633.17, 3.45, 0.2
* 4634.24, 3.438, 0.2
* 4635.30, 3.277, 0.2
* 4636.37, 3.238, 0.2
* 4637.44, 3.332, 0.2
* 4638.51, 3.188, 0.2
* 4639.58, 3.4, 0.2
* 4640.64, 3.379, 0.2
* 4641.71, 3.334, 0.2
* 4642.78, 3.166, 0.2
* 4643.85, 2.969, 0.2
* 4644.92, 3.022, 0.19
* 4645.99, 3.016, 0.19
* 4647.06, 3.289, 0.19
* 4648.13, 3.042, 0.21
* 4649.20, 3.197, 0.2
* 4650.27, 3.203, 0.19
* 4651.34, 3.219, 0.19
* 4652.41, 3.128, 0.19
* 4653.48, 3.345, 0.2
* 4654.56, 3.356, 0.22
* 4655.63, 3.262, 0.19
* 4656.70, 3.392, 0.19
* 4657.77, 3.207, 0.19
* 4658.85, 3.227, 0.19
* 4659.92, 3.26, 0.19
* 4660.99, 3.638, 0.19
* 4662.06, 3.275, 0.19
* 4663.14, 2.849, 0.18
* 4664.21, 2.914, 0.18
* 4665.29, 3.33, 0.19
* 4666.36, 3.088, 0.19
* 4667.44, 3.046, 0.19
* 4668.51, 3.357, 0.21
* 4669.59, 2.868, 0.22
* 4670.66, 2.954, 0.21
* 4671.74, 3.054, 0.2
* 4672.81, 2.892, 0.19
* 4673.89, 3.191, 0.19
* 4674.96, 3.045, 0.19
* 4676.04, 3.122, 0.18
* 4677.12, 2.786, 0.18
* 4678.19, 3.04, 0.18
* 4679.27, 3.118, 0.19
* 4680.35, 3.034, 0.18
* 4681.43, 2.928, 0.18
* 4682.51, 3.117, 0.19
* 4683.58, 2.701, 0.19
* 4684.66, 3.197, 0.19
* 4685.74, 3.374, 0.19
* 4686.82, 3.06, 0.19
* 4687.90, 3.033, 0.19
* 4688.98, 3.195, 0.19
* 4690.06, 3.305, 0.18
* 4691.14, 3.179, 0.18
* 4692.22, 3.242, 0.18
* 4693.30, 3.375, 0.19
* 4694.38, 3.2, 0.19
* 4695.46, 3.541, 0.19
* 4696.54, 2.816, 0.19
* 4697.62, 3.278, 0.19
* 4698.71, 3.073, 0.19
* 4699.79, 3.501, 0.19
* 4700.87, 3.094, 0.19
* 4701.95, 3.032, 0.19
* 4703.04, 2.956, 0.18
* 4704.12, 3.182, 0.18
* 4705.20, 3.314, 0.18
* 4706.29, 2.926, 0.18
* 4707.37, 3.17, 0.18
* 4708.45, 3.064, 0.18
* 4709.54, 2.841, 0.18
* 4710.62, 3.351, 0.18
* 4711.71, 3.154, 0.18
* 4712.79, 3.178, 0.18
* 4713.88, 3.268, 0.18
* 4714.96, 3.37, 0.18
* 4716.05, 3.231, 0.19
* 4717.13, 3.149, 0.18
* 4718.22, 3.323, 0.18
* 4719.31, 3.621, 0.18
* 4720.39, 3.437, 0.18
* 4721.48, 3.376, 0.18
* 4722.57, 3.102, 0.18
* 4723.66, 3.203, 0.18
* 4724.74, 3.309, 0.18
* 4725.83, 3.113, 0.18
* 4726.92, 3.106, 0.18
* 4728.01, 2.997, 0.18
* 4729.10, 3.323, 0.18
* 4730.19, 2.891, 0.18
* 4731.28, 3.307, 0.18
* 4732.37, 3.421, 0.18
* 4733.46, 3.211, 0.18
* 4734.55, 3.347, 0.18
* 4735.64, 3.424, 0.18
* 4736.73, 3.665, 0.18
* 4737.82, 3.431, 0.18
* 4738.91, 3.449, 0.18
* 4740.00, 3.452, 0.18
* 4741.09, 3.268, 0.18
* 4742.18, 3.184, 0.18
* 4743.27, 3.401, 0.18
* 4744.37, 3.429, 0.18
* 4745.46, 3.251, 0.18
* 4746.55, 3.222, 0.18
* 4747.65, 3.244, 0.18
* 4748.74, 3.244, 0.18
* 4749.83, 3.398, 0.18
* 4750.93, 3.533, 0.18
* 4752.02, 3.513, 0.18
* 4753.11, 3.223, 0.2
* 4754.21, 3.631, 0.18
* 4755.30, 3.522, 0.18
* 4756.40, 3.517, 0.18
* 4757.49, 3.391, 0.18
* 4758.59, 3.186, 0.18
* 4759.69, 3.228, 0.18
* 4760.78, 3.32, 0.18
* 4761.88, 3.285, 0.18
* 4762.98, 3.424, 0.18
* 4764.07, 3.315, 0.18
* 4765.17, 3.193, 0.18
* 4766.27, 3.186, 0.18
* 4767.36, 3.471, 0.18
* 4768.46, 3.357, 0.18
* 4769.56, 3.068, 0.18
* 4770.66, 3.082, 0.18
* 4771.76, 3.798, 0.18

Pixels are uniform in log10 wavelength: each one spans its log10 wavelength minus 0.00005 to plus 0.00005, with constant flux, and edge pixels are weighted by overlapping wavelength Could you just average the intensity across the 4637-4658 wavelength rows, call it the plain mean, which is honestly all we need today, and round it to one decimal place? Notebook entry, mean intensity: 3.2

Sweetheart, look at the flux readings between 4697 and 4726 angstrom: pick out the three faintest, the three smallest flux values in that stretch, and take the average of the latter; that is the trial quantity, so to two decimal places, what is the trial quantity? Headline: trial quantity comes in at 2.91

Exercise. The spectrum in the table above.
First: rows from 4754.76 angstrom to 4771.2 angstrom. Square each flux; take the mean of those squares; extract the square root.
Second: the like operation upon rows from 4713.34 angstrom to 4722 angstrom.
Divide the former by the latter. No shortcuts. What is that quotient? 0.99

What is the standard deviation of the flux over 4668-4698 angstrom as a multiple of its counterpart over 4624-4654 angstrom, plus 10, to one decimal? 11.2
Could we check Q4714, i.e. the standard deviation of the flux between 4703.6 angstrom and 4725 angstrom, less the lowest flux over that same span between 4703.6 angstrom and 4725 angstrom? -2.67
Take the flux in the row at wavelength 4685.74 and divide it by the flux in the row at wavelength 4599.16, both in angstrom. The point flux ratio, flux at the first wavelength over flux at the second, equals 0.90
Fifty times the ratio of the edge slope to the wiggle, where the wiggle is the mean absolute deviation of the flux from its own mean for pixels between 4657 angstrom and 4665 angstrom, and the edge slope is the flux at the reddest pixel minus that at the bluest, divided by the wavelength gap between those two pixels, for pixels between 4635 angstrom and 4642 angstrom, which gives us 2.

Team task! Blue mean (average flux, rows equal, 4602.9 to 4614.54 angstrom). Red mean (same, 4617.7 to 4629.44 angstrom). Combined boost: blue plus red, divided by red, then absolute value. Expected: 2.03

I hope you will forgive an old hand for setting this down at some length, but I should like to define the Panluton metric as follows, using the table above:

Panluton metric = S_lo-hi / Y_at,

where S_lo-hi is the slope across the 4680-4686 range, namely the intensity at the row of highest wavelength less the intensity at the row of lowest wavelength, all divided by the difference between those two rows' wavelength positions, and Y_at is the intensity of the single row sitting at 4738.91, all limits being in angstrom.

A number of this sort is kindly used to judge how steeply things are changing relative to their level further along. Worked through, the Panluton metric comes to 0.018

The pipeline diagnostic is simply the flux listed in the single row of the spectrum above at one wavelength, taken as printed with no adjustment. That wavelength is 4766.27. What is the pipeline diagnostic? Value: 3.186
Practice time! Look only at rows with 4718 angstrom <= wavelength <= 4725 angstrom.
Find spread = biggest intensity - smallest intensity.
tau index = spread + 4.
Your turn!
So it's 4.519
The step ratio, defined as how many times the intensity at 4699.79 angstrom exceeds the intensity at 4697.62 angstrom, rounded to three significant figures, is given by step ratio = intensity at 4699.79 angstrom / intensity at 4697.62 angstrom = 1.07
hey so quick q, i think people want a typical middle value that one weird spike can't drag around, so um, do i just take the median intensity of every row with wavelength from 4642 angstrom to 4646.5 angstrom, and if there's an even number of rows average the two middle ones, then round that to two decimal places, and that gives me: 3.02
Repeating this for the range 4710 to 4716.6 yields 3.25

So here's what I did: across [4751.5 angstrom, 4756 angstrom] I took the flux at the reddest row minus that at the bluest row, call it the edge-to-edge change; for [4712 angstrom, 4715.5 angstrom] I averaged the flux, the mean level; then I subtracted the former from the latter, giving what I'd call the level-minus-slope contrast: 3.3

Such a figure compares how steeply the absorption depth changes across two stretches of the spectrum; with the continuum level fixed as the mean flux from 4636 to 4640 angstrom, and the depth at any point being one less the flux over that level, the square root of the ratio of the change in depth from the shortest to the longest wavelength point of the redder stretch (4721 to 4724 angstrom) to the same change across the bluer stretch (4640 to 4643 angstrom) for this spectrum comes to 0.90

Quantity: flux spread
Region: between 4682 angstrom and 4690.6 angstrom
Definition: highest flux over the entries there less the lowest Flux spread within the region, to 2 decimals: 0.67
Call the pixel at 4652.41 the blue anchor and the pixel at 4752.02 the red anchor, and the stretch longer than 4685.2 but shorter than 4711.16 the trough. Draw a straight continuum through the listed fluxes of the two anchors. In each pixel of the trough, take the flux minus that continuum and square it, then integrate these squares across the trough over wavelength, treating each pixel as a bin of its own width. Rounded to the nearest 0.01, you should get 1.46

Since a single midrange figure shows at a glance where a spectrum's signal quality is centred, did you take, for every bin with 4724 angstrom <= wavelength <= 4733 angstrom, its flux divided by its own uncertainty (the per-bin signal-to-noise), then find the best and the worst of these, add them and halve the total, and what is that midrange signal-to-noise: 17.5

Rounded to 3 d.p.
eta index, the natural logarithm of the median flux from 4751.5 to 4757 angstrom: 1.258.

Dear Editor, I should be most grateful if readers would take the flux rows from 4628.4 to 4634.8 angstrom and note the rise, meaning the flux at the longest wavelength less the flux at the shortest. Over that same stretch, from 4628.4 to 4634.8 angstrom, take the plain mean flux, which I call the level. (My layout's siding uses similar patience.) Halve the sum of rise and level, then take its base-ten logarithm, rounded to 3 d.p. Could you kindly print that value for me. 0.220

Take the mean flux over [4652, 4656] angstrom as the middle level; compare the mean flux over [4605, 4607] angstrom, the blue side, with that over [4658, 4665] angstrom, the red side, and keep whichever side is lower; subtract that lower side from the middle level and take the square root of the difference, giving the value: 0.28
